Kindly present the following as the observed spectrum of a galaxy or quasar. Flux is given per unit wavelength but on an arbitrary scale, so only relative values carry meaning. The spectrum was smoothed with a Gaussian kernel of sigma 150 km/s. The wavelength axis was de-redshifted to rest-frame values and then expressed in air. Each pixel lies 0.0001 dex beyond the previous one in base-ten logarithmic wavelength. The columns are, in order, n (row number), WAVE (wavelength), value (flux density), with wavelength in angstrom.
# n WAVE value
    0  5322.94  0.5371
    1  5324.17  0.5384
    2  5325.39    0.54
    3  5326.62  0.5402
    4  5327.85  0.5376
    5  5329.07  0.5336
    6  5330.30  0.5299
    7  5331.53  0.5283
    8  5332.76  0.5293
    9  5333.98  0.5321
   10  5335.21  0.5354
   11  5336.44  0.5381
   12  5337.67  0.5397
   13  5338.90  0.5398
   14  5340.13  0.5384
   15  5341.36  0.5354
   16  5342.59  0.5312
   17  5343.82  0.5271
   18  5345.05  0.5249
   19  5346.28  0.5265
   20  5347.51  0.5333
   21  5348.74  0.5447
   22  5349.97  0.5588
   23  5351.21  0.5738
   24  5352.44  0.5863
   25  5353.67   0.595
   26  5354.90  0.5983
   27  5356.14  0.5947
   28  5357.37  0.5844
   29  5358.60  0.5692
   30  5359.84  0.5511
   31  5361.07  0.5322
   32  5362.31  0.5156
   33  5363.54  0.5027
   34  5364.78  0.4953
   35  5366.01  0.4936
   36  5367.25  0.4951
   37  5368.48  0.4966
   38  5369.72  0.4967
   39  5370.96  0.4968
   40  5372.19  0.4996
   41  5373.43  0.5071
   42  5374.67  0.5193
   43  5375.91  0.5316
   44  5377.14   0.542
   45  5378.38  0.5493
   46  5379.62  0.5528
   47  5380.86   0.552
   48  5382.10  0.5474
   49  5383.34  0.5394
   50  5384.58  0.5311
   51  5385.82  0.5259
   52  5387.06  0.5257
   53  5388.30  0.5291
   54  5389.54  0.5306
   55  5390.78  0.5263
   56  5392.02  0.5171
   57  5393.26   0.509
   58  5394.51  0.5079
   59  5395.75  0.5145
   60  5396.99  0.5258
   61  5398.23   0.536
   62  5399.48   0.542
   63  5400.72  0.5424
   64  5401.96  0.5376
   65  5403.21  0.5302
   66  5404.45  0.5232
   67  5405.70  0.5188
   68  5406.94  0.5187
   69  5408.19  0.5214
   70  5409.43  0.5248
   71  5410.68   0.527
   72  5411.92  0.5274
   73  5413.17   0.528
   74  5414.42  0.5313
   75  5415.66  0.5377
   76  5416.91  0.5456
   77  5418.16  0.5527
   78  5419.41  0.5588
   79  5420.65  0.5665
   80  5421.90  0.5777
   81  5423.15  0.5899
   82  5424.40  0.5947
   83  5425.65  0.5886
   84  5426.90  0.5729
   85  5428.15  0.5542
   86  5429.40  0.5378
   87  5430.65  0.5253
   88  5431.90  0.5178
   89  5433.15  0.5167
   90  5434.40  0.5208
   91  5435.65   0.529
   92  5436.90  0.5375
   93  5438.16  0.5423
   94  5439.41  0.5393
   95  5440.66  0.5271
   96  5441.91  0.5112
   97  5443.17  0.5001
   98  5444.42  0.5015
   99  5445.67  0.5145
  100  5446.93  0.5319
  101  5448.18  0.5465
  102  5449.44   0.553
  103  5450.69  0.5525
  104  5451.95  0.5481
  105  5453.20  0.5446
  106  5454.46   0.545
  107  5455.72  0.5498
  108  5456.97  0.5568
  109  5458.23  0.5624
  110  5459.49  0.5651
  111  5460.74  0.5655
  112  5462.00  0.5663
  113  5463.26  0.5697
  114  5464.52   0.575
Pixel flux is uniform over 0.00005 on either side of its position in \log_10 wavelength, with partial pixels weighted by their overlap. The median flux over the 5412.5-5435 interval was 0.549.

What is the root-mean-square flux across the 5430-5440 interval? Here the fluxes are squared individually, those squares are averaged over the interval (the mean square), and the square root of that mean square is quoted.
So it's 0.529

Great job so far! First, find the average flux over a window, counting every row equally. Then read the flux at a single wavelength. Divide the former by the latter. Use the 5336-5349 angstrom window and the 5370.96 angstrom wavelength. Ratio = 1.08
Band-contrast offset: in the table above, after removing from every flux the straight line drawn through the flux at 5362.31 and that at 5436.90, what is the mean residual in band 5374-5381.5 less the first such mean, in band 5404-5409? 0.029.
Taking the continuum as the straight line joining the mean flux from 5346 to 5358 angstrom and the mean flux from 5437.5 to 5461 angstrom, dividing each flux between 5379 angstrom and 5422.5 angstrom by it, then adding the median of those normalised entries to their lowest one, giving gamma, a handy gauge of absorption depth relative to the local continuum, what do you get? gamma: 1.87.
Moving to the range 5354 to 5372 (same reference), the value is 1.77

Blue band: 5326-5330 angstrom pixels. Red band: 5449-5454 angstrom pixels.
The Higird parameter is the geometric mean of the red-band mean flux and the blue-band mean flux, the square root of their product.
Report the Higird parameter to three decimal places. 0.543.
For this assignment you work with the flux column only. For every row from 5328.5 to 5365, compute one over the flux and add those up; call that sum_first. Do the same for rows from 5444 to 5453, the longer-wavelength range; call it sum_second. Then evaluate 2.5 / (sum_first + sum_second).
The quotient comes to 0.037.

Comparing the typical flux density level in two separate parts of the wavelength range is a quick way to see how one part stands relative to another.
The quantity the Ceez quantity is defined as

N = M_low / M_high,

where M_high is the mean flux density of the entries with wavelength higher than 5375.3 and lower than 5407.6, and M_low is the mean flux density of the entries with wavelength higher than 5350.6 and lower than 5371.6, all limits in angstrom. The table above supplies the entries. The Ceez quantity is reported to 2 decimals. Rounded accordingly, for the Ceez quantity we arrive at 1.02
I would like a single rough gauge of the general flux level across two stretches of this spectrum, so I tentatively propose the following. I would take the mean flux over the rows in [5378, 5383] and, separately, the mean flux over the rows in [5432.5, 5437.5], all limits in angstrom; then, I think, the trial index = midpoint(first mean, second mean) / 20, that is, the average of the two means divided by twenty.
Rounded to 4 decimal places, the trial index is 0.0269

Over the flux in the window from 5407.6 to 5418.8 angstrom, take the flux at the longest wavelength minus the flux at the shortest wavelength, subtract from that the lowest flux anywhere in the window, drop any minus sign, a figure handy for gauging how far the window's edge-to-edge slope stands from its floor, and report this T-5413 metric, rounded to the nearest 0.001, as 0.490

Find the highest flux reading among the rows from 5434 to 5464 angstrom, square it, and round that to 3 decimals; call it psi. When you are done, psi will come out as 0.325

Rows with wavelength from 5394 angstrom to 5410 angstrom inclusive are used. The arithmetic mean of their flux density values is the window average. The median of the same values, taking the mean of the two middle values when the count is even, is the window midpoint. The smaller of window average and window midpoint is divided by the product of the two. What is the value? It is 1.90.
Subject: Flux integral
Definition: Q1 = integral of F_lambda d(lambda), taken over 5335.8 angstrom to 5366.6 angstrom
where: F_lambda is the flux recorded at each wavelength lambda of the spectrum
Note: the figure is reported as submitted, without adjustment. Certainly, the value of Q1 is 16.79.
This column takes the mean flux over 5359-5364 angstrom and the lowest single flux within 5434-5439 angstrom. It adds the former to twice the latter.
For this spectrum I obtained 1.57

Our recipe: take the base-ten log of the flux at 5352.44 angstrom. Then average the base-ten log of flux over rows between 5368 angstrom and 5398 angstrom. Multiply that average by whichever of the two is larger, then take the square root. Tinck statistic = 0.255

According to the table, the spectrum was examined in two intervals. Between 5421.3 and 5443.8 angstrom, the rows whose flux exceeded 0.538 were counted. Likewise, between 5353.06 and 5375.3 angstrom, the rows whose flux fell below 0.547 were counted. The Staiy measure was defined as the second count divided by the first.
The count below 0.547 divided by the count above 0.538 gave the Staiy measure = 1.5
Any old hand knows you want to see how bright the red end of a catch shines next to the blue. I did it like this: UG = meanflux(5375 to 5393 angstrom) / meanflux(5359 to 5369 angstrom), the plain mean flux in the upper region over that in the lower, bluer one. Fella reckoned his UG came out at 1.05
